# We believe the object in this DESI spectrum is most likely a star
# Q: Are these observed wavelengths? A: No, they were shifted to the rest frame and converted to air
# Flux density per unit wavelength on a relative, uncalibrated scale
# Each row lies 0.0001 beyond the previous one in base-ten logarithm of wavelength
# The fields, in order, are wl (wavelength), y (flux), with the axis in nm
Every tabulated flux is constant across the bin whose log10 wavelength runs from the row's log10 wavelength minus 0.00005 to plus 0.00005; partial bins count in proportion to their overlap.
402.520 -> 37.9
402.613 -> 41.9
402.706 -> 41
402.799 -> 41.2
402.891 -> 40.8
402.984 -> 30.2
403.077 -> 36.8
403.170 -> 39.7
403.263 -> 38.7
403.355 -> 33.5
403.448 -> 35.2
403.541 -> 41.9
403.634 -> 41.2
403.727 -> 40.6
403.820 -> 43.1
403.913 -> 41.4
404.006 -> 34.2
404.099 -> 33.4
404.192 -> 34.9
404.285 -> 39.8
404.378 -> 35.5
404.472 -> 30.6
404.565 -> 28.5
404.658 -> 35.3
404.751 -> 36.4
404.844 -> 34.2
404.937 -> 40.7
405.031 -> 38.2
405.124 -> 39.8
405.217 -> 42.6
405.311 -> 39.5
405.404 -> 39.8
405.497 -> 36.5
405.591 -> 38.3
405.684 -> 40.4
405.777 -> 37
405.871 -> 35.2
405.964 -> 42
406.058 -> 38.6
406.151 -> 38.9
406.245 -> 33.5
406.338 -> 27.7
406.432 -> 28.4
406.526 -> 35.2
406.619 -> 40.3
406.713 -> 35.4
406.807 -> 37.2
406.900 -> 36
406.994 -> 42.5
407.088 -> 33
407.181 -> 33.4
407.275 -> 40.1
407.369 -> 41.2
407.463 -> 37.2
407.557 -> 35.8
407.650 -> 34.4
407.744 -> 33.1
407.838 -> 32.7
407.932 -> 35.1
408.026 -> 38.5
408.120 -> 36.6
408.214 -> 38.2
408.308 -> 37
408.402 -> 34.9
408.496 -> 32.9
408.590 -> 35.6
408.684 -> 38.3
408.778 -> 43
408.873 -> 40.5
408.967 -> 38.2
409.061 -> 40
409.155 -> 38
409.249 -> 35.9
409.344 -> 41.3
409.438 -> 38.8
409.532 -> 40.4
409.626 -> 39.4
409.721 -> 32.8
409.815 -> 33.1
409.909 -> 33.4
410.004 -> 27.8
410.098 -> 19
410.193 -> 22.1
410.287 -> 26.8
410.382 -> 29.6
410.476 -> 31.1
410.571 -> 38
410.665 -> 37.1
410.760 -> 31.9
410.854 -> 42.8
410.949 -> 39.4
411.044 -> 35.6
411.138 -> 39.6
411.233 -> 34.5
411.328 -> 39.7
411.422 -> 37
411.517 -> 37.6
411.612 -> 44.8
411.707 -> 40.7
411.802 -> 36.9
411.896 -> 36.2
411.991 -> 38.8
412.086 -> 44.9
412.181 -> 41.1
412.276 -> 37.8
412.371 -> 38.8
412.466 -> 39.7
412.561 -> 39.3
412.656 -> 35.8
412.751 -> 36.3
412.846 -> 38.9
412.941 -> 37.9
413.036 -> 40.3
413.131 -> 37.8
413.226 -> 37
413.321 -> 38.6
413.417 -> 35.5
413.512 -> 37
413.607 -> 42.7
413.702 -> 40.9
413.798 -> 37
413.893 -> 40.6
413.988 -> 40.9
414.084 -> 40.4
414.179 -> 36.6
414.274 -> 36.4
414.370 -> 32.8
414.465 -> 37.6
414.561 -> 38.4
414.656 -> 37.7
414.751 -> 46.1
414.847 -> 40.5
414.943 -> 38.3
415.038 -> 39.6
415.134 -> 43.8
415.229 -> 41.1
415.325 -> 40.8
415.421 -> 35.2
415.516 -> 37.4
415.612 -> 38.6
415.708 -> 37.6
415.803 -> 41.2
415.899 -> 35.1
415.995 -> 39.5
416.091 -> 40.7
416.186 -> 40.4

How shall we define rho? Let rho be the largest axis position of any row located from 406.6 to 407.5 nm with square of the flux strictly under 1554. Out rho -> 407.463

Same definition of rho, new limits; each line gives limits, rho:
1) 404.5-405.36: 405.031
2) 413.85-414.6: 414.561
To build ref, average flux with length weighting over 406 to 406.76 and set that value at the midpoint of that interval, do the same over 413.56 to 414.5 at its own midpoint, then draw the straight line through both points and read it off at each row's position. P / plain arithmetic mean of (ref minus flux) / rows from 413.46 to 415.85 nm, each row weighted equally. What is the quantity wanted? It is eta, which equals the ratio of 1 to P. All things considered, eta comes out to -3.9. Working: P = -0.3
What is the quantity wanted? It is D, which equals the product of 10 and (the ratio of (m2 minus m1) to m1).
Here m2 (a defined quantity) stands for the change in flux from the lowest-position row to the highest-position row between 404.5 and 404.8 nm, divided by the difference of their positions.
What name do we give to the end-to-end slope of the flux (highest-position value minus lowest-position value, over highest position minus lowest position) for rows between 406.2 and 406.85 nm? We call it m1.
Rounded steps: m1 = 7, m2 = 42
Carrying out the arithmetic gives 55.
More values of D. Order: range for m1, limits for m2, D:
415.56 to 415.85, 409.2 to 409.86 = -14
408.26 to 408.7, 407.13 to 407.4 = 110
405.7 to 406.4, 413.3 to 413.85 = -8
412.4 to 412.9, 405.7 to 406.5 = 52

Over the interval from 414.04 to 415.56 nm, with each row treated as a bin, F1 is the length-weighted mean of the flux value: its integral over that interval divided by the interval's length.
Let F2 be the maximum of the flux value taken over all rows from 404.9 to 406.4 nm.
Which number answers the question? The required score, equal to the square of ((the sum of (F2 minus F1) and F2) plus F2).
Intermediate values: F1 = 38.94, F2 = 42.6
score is 7897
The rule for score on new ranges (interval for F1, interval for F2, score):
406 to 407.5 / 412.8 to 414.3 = 8449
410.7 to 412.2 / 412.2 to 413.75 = 7978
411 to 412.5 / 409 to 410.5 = 7210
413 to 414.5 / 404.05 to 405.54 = 8020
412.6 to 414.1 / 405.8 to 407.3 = 7910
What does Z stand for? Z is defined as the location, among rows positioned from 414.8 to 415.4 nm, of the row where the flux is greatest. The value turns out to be 415.134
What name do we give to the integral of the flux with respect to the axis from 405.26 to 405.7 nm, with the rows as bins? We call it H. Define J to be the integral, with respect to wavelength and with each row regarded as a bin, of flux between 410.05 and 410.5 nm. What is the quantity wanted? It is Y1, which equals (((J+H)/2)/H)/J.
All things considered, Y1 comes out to 0.0729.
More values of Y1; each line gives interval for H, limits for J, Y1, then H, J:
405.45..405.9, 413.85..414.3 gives 0.0580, 16.9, 17.6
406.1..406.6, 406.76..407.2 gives 0.0611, 16.6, 16.1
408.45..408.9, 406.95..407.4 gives 0.0586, 17.1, 17.1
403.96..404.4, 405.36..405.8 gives 0.0614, 15.7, 16.9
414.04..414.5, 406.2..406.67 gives 0.0618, 16.9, 15.5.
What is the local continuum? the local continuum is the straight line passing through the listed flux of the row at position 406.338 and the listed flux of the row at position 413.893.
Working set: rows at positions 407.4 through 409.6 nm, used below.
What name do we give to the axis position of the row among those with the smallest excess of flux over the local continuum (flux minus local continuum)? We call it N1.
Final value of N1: 408.496 nm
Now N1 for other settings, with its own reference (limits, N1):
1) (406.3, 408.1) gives 406.338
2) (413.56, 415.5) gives 414.370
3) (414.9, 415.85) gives 415.421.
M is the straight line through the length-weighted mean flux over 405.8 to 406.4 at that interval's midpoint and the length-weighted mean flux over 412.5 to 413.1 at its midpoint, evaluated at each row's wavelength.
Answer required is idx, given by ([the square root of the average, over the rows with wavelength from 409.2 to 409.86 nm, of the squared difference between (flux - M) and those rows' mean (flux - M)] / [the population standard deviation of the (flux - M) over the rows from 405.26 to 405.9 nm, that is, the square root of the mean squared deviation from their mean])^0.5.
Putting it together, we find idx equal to 1.3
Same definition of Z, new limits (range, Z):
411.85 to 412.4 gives 412.086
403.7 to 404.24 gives 403.820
